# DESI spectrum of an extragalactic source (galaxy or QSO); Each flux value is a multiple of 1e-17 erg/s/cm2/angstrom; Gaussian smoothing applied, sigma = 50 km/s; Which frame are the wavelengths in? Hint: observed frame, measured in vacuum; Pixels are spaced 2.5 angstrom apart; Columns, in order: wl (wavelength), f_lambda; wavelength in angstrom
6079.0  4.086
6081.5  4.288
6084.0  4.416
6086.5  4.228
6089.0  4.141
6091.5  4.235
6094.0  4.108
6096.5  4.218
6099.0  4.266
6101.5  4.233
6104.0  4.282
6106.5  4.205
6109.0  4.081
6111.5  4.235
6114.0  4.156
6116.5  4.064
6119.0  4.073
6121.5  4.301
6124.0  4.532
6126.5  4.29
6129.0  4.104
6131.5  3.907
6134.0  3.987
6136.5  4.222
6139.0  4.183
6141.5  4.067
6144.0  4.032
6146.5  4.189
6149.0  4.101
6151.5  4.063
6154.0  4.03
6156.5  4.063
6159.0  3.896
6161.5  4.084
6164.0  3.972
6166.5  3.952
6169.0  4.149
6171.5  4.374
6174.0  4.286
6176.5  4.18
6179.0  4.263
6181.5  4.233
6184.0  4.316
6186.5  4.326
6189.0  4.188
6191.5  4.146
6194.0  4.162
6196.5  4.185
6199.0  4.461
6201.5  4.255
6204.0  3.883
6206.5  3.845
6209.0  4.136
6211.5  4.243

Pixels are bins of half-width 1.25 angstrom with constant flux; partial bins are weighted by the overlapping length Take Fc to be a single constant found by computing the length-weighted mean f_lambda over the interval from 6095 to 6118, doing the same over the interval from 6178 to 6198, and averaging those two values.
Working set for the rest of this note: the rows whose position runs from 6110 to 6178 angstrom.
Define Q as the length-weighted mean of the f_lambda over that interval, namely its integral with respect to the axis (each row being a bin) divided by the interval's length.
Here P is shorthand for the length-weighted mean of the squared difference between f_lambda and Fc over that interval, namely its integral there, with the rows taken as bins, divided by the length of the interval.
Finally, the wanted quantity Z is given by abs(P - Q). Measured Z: 4.10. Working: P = 0.027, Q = 4.13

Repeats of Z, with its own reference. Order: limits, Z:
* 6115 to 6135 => 4.12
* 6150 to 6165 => 3.98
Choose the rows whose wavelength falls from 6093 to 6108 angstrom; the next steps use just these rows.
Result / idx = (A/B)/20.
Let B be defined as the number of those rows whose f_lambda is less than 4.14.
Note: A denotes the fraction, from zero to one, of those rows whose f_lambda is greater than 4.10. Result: 0.050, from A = 1.00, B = 1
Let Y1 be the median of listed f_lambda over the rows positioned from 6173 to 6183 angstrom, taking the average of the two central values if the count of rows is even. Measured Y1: 4.25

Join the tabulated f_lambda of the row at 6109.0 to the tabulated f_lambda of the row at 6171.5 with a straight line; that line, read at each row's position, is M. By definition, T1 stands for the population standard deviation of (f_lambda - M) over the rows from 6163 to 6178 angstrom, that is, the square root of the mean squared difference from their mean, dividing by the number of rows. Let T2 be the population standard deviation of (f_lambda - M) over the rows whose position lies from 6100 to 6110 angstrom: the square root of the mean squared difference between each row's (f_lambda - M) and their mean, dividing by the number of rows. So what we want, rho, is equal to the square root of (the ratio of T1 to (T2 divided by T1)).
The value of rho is 0.48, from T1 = 0.14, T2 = 0.085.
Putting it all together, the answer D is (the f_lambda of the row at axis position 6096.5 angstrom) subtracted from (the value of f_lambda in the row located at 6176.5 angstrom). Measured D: -0.04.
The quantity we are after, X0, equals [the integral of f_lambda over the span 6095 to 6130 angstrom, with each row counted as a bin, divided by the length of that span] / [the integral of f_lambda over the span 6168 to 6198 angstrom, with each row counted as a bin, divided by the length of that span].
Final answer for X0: 1.00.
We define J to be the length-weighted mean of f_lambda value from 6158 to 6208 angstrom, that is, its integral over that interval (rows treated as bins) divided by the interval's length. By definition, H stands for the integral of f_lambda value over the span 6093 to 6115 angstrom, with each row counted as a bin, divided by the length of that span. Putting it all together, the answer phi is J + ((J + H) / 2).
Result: 8.34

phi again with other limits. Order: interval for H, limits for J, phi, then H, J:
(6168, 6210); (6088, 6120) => 8.37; 4.20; 4.18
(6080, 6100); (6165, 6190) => 8.45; 4.24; 4.22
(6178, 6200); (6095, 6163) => 8.34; 4.25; 4.14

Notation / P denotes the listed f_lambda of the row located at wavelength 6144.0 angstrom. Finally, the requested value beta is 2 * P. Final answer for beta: 8.06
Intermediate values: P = 4.032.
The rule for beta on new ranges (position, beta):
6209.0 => 8.27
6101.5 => 8.47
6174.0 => 8.57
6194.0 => 8.32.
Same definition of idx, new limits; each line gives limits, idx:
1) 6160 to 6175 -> 0.008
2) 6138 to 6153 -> 0.006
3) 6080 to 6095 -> 0.050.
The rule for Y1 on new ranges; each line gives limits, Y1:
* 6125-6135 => 4.05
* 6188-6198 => 4.17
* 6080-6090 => 4.26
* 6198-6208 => 4.07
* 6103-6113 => 4.22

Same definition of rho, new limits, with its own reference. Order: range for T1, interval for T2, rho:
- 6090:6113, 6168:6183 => 0.26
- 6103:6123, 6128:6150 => 0.33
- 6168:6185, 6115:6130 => 0.18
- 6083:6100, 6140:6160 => 0.34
